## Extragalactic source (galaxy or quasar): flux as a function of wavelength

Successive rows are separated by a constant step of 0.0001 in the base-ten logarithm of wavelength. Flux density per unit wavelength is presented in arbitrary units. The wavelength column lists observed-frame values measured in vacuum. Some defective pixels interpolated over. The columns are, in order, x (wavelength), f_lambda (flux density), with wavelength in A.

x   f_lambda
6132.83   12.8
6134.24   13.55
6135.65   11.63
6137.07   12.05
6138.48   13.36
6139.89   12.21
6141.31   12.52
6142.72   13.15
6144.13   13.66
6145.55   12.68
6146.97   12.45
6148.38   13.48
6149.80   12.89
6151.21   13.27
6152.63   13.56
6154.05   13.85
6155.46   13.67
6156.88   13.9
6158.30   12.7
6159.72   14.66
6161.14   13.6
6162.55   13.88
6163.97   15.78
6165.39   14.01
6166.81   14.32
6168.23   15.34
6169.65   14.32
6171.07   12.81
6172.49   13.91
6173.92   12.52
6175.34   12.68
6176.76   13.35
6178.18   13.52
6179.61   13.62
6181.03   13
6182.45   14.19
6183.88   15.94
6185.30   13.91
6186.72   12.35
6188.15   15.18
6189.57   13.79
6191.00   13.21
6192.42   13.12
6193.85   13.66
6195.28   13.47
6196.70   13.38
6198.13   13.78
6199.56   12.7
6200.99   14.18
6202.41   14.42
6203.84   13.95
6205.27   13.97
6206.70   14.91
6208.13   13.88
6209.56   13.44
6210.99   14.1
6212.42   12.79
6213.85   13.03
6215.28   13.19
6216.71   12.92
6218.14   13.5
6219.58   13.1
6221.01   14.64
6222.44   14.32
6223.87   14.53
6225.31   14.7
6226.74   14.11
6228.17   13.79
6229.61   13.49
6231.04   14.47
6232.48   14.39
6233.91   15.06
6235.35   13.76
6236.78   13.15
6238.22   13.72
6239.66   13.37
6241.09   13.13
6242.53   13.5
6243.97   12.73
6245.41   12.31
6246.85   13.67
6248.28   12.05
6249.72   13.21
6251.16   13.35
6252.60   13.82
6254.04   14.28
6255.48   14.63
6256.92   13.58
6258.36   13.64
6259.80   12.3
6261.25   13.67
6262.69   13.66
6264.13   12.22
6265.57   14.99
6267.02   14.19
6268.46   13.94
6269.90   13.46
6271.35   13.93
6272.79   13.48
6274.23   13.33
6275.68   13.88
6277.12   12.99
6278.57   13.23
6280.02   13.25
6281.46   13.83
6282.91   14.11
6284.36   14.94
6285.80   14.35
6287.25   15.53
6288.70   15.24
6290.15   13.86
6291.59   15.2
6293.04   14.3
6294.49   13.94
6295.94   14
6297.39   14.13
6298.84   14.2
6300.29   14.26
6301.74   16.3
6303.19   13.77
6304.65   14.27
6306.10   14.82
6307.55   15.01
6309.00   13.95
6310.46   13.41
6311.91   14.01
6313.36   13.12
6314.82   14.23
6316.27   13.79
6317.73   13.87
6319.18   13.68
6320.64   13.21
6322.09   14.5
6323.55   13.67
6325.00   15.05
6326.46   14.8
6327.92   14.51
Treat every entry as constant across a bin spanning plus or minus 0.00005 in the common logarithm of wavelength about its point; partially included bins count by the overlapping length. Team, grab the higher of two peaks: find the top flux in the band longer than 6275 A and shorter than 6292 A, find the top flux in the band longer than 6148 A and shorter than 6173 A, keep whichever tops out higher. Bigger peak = 15.8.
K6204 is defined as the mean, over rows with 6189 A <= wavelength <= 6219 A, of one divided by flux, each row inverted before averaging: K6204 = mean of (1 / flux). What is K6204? 0.0737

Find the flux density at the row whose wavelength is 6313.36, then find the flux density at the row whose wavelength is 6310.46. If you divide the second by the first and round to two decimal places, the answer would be 1.02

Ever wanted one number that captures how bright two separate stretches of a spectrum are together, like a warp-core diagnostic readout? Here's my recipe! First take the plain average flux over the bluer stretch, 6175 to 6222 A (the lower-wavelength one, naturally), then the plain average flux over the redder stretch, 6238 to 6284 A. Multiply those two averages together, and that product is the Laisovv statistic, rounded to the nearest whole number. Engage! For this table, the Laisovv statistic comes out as 184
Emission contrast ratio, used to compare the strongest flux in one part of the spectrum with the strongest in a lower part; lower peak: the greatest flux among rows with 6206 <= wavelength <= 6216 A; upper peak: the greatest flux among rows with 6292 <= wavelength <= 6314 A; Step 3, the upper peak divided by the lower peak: 1.09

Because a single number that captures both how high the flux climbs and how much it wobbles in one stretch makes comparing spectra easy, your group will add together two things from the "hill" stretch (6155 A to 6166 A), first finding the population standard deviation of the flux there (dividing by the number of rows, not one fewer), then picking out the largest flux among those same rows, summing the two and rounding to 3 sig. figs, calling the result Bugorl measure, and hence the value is 16.6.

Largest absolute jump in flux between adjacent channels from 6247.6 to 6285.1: 2.8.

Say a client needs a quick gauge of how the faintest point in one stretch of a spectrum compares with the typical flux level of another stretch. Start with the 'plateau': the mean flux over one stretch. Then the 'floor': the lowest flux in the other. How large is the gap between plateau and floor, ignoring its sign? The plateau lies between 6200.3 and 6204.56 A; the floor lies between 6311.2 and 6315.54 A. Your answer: 1.1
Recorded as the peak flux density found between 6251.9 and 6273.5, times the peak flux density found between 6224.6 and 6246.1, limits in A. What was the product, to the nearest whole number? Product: 226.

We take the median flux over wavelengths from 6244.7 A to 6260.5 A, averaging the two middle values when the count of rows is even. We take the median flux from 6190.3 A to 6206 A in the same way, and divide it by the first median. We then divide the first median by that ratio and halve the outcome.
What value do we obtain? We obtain 6.8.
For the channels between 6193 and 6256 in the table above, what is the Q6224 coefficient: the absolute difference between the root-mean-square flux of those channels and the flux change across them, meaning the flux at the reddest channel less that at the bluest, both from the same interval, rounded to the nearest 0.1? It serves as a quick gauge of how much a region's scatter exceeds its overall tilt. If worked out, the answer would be 12.7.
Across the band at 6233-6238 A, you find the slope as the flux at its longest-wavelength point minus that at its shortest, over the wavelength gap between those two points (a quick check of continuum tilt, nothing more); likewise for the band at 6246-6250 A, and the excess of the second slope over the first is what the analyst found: 0.5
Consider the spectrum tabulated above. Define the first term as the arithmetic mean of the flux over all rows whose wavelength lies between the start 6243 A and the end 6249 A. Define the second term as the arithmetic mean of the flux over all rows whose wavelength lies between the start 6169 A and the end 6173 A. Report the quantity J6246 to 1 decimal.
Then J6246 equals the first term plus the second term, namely 26.4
